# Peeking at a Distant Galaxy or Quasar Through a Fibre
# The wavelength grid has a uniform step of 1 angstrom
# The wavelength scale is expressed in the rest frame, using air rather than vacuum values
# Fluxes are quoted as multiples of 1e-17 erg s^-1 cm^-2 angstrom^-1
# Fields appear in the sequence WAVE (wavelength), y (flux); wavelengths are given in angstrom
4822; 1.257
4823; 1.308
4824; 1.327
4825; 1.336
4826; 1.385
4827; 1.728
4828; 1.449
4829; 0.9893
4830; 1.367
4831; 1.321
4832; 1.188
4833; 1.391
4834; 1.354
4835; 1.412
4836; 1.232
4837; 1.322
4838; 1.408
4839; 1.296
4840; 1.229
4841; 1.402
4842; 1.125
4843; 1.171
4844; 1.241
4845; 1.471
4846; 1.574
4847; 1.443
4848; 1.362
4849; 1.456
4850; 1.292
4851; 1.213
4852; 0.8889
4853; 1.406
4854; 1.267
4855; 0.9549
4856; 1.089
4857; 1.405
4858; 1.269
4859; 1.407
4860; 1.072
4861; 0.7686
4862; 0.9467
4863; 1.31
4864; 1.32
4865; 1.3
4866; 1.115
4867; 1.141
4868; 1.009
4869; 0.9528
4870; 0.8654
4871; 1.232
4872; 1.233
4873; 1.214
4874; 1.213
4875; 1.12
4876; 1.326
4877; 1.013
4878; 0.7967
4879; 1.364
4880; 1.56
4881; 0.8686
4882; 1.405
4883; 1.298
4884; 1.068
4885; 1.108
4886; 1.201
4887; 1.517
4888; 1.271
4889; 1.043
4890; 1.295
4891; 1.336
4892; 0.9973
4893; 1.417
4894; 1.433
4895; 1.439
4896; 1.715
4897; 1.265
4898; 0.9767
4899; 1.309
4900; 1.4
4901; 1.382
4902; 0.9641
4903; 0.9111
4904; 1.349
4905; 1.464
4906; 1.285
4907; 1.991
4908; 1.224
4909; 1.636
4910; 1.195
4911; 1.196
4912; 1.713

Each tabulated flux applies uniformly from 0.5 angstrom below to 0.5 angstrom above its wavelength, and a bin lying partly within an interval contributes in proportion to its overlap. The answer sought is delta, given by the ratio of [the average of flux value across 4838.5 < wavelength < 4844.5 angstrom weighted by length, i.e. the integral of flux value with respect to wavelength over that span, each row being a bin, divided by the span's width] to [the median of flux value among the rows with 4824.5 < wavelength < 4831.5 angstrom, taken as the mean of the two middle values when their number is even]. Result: 0.91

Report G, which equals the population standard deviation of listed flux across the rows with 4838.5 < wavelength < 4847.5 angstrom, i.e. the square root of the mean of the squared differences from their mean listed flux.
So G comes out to 0.14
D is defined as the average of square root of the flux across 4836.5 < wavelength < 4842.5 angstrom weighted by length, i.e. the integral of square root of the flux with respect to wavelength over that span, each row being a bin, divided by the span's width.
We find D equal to 1.14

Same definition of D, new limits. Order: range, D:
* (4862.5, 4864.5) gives 1.15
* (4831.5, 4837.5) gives 1.15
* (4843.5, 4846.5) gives 1.19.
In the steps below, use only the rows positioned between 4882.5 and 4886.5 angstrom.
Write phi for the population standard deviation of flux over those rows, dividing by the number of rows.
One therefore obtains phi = 0.09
